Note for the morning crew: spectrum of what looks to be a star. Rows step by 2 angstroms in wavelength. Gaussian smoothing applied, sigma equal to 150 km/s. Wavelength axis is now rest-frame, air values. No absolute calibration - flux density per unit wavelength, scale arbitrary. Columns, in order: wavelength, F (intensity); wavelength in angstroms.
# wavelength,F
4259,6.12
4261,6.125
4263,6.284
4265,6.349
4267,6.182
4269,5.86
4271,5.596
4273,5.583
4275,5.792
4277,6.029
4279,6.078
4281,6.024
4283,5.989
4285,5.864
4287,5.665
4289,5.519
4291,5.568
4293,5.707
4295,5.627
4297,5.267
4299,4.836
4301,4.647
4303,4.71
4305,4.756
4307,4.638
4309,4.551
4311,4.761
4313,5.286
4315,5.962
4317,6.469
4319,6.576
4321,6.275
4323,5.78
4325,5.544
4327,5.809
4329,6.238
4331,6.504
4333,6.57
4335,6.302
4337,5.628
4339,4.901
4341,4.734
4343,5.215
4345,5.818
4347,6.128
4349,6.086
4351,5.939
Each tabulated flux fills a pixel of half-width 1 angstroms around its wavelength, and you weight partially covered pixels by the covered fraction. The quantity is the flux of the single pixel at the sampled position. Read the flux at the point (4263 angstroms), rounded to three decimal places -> 6.284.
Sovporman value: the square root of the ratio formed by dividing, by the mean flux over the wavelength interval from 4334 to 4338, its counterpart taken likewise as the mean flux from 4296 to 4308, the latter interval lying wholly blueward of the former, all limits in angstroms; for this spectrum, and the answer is 0.90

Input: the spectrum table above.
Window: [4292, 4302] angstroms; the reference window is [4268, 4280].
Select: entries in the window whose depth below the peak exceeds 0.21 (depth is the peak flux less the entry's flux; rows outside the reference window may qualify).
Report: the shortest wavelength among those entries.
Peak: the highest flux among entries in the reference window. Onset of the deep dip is 4293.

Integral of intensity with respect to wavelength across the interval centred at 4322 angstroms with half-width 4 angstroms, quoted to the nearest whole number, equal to 48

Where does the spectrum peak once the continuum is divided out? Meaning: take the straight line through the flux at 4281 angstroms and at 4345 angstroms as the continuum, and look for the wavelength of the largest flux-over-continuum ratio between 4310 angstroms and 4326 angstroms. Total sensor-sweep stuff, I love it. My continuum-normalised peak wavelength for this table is 4319 angstroms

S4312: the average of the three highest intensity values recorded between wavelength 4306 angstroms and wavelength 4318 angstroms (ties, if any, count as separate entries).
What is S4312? 5.91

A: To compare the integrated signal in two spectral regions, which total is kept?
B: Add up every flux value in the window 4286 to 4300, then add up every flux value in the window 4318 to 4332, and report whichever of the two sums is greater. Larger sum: 42.7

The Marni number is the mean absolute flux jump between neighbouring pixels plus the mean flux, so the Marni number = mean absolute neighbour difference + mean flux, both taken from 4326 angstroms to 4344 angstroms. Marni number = 6.15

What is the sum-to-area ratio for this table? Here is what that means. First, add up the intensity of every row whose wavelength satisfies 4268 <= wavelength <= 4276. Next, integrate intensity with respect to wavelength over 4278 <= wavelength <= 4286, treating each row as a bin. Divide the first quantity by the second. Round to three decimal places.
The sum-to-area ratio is 0.477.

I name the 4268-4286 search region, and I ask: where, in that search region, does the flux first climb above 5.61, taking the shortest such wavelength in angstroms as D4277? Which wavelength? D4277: 4269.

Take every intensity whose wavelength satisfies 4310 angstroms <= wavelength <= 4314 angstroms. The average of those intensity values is 5.02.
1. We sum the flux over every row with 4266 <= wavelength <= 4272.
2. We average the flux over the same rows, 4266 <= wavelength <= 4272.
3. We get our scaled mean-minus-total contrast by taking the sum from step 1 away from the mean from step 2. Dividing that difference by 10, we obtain -1.18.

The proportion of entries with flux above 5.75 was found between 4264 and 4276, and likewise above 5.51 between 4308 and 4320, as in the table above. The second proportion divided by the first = 0.75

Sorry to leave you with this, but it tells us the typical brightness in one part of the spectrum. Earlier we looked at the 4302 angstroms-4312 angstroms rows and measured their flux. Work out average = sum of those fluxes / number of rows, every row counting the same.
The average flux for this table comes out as 4.7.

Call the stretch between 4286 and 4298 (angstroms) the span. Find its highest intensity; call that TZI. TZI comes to 5.707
